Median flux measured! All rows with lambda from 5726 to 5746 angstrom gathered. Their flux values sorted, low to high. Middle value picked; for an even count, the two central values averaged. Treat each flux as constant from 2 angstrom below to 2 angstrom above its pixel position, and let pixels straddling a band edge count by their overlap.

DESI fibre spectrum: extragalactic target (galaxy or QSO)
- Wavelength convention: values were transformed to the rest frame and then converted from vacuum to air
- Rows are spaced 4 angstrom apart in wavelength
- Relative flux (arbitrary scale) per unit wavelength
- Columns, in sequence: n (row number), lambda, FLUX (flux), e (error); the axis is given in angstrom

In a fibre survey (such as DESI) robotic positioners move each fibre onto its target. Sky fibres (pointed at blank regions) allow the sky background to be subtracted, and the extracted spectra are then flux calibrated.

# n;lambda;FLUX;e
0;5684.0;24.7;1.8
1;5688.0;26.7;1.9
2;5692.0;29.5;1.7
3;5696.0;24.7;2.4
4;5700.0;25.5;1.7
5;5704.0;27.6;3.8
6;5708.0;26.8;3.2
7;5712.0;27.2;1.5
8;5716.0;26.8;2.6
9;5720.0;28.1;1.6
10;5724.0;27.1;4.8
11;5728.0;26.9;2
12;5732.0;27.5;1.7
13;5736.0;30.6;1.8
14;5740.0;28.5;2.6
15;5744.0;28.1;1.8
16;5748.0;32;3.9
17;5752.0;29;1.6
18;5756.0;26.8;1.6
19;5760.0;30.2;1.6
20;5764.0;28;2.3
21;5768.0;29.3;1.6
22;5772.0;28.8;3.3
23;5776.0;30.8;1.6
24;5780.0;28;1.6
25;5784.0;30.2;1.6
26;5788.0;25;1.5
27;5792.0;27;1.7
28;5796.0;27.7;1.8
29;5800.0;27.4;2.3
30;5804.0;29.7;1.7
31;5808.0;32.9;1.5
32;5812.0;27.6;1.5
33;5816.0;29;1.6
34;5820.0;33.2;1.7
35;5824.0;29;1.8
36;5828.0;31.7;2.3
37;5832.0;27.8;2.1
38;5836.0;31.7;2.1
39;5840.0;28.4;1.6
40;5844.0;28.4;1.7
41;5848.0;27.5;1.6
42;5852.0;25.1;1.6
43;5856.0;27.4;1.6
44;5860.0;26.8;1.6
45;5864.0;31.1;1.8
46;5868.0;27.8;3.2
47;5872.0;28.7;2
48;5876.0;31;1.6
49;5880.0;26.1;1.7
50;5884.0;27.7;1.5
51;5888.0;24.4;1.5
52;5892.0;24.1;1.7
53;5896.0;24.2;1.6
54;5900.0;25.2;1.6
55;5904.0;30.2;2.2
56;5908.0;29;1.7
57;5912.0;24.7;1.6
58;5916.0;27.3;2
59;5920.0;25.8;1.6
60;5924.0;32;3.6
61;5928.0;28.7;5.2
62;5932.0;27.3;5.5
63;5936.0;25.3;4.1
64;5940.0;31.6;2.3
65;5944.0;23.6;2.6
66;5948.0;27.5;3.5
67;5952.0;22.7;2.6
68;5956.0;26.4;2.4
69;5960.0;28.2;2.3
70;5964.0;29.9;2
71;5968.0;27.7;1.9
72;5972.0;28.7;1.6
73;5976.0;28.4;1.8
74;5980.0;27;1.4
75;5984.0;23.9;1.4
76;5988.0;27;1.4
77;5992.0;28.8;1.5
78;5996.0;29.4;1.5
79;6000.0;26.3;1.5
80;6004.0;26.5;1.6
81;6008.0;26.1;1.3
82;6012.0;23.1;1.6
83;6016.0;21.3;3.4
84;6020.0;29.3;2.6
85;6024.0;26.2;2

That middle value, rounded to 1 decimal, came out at 28.1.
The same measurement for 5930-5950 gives 27.3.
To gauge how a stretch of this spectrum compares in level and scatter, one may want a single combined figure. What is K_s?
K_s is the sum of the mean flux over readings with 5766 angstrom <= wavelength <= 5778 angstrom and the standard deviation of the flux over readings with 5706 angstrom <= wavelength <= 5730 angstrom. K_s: 30.1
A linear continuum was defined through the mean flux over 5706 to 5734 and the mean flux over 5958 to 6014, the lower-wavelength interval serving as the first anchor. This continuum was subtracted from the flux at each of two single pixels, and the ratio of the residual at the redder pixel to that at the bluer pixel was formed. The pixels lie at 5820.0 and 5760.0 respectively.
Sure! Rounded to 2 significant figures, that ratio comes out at 2.0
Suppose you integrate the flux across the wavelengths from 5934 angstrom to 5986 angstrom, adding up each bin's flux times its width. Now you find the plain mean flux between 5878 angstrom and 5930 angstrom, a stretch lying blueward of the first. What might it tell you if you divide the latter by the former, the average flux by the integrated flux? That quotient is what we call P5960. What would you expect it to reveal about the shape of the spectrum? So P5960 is 0.0191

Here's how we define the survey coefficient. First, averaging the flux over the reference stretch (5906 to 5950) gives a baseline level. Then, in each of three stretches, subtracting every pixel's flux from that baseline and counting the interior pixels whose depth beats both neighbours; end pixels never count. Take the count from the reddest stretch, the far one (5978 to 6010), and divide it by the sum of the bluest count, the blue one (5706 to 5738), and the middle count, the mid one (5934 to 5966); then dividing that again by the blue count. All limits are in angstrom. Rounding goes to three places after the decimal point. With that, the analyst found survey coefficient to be 0.250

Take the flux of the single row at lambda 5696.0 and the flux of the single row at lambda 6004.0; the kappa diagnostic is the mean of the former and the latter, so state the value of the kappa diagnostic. 25.6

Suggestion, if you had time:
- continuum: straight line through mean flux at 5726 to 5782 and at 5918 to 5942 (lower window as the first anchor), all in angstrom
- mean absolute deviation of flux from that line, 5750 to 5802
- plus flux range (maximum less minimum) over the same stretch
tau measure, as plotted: 7.1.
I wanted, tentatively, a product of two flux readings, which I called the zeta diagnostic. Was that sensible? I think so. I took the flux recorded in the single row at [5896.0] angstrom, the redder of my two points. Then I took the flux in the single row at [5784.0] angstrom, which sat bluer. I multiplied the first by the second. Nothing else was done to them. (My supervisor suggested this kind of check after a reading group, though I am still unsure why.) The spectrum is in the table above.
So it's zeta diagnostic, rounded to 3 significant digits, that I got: 731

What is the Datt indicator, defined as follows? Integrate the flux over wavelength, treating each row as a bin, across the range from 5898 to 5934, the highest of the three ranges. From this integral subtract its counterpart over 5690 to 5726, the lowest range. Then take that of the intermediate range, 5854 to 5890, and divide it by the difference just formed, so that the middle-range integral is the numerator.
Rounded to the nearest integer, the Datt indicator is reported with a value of 36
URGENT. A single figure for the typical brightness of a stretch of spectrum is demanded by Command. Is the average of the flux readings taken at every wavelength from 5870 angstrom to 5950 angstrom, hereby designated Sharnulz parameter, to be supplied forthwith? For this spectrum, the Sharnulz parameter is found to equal 27.2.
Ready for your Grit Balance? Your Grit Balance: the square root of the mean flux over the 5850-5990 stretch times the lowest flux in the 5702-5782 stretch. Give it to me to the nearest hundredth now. 27.01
